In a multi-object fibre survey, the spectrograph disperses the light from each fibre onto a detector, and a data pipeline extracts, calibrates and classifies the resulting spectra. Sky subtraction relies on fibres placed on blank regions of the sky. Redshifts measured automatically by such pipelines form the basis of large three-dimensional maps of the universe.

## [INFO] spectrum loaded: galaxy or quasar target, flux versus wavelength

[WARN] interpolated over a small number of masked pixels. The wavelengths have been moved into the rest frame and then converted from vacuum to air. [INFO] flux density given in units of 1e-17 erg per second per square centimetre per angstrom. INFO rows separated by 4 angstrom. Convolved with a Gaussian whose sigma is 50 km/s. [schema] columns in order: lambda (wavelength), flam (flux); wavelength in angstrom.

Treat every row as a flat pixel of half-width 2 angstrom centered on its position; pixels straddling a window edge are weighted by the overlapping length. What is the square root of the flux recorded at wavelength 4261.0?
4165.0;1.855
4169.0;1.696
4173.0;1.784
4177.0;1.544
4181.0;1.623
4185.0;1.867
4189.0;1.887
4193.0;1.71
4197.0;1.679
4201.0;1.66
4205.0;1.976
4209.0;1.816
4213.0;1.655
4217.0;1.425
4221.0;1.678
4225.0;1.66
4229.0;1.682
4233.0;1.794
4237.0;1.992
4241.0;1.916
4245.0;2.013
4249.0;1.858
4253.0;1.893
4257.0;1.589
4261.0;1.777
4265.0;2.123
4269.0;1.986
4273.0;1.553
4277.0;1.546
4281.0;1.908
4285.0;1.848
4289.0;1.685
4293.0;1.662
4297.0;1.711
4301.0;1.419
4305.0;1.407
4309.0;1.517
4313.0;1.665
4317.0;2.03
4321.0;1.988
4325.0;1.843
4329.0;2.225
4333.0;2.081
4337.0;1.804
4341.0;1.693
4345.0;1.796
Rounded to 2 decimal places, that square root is 1.33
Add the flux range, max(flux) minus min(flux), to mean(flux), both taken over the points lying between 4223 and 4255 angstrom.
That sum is 2.20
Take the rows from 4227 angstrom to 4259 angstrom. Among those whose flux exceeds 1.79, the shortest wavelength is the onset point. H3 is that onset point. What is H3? 4233.0 angstrom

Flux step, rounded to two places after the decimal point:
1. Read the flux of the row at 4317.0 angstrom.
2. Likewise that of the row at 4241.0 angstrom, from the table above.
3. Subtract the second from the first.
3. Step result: 0.11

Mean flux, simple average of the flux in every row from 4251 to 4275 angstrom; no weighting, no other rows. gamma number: 1.82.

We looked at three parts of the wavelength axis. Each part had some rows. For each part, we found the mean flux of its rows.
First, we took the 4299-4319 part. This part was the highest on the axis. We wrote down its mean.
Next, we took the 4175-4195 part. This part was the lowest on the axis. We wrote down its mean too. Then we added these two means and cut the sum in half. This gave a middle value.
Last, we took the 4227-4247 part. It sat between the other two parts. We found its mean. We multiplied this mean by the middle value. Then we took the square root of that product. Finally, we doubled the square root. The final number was 3.54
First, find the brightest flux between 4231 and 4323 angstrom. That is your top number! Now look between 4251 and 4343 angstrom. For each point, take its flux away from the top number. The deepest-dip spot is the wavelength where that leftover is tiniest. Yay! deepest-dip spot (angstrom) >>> 4329.0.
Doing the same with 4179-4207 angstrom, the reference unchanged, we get 4205.0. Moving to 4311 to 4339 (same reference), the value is 4329.0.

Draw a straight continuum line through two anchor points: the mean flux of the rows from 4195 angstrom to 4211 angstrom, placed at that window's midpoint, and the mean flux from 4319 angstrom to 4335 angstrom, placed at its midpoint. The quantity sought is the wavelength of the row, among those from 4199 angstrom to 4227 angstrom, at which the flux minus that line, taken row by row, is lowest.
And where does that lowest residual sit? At 4217.0 angstrom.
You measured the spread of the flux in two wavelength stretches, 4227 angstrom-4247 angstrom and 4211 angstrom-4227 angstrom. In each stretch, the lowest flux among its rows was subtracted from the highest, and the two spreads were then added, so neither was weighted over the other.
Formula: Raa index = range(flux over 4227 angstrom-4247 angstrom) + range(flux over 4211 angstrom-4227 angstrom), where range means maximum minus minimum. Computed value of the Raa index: 0.58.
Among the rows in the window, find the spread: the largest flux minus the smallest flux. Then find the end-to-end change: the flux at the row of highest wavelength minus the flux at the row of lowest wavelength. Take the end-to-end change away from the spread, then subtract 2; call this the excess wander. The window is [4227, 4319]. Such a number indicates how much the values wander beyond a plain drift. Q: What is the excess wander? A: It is -1.63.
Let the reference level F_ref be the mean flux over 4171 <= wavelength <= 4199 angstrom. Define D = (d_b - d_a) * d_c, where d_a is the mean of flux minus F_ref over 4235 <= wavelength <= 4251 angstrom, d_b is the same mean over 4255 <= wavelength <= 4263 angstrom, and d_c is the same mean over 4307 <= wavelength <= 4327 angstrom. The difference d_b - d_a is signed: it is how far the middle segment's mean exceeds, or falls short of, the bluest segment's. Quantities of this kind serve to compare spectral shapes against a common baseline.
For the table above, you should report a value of -0.021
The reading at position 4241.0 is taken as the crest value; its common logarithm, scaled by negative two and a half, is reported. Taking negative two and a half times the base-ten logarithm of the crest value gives -0.71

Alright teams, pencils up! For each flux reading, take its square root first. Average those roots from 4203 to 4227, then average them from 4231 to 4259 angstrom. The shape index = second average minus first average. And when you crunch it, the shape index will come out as 0.06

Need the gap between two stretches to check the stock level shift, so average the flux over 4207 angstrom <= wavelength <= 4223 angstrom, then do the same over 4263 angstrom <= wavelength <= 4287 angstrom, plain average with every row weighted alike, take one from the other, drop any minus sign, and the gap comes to 0.18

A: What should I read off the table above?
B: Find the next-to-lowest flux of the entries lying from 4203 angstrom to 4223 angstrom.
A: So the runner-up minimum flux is 1.655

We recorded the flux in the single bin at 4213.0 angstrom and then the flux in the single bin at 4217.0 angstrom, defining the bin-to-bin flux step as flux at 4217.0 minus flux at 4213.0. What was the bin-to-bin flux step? -0.2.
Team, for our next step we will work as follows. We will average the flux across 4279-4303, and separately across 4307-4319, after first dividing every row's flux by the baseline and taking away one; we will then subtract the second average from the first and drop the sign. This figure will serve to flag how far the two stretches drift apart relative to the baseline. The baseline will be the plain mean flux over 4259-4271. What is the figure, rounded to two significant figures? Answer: 0.016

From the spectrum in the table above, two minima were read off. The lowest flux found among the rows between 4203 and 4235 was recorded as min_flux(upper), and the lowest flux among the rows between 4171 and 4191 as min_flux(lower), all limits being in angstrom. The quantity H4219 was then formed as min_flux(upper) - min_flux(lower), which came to -0.12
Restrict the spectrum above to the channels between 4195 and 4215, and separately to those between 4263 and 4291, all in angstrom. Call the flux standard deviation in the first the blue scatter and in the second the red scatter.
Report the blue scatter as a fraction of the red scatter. 0.6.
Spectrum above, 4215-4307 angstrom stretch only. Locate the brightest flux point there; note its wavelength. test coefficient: 4265.0 angstrom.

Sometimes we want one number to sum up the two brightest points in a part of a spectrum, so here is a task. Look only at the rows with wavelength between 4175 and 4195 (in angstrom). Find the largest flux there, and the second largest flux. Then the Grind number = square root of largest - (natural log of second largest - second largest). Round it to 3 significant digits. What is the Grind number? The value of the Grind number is 2.62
